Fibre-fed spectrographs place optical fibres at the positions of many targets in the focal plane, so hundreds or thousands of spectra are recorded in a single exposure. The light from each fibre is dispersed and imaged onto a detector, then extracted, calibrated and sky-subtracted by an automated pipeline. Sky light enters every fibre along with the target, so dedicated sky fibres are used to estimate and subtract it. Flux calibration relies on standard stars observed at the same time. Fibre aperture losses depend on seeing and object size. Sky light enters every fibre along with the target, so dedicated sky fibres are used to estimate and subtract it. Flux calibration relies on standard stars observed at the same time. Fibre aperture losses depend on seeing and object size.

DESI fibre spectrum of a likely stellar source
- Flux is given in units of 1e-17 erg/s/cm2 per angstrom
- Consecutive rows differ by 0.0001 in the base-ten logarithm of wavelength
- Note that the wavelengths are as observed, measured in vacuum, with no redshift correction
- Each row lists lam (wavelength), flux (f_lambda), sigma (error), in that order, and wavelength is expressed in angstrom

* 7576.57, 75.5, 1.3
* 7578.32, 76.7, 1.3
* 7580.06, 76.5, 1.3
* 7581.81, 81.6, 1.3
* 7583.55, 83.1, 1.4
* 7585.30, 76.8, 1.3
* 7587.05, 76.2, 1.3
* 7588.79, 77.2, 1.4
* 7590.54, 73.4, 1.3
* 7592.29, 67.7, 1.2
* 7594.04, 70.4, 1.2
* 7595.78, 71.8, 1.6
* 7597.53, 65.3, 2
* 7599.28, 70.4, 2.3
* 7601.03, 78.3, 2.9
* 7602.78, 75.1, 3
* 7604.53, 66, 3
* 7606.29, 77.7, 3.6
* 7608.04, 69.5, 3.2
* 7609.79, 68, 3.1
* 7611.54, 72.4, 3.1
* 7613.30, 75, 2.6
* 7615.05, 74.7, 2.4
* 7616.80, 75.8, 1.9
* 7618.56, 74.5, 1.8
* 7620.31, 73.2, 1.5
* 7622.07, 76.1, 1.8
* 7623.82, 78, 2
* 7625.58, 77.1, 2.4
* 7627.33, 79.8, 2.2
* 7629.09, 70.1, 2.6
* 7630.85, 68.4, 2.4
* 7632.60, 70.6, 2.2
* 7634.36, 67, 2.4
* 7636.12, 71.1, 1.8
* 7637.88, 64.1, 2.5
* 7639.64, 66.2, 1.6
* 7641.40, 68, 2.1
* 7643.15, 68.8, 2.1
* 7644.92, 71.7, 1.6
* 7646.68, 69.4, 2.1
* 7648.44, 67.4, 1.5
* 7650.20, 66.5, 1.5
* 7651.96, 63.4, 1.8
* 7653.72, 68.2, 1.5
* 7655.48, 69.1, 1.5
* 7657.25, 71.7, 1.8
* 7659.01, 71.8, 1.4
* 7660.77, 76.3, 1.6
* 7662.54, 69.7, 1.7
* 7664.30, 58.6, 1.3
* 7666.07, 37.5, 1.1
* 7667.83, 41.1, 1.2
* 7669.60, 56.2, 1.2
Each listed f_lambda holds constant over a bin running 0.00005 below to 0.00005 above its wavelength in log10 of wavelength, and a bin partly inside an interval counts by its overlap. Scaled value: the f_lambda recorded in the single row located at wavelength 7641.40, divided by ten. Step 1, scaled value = 6.80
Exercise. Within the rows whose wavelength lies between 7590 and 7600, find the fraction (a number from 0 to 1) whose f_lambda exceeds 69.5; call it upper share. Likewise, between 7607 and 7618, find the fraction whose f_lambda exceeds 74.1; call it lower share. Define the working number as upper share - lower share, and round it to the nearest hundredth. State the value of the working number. 0.17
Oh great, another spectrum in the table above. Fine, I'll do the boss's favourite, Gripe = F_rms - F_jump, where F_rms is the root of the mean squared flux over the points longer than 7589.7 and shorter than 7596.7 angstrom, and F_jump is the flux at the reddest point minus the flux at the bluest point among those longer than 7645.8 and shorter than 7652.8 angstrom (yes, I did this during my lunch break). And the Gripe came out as 77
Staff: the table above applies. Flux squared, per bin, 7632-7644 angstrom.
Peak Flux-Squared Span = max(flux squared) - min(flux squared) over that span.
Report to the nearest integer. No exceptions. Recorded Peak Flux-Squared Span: 946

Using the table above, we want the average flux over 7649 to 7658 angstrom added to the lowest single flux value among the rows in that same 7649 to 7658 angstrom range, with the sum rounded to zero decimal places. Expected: 131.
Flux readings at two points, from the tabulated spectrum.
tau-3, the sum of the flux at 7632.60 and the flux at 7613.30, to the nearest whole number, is 146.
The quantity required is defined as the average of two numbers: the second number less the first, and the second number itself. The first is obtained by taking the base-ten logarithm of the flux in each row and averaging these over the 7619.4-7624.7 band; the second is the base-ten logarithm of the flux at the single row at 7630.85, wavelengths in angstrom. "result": 0.895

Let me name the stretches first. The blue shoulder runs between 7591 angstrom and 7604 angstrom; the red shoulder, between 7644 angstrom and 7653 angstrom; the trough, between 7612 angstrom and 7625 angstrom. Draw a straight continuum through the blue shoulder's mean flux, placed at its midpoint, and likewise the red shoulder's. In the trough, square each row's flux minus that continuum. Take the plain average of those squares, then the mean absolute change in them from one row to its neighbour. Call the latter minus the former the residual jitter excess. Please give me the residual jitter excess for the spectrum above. -17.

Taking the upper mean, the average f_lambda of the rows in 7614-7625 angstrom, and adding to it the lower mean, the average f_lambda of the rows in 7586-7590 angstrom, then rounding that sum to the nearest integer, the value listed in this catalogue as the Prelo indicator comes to 152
